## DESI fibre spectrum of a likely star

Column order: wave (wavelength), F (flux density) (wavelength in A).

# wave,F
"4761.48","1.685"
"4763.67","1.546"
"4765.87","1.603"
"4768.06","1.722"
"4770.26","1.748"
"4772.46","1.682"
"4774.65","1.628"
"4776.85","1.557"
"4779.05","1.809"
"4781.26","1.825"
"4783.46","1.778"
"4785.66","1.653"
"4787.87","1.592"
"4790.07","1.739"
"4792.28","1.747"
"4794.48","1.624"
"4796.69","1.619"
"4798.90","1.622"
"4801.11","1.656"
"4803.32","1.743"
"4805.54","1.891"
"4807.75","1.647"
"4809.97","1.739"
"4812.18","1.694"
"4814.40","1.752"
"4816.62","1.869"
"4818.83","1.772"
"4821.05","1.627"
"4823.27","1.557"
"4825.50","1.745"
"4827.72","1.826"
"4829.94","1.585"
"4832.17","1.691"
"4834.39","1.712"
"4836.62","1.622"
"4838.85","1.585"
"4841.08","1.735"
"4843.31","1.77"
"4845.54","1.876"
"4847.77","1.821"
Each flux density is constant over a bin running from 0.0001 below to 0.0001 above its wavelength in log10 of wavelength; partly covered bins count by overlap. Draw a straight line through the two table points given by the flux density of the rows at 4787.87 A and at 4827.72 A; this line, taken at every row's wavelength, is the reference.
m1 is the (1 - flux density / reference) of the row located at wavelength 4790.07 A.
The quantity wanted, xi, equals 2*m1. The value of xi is -0.17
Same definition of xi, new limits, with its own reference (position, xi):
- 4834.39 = 0.16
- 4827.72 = 0.00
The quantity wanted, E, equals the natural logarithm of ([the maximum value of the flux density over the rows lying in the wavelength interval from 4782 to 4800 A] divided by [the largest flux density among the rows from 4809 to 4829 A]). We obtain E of -0.050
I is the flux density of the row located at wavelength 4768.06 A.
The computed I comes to 1.722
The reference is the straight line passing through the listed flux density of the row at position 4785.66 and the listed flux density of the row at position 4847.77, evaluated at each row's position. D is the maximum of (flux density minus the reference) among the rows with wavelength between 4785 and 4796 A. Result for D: 0.08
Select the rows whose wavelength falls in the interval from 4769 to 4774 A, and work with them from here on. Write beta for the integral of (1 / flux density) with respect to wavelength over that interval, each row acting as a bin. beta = 2.9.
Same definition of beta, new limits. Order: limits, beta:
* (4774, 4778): 2.5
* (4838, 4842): 2.4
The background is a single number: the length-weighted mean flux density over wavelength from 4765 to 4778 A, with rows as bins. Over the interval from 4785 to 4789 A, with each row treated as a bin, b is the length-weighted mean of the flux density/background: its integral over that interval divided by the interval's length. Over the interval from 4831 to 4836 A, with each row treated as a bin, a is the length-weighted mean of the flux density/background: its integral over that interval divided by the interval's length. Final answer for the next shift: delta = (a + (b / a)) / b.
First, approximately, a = 1.02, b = 0.98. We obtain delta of 2.02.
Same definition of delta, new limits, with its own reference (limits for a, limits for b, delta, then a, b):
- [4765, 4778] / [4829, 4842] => 2.00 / 1.00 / 1.00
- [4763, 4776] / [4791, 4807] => 1.98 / 1.00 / 1.02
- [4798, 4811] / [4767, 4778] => 2.00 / 1.03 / 1.01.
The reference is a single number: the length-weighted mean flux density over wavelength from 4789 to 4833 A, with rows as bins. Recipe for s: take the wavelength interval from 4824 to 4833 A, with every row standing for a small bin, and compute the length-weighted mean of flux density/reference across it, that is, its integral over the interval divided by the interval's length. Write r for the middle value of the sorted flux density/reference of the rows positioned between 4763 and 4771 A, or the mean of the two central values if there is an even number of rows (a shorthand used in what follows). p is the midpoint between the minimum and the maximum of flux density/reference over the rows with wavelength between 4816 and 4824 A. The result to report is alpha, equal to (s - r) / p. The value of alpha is 0.025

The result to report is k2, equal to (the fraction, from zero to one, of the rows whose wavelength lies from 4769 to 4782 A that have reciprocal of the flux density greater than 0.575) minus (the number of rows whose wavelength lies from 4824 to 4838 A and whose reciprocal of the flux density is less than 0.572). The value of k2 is -0.5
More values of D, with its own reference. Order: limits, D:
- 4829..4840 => -0.07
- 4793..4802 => -0.04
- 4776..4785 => 0.18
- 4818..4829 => 0.06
